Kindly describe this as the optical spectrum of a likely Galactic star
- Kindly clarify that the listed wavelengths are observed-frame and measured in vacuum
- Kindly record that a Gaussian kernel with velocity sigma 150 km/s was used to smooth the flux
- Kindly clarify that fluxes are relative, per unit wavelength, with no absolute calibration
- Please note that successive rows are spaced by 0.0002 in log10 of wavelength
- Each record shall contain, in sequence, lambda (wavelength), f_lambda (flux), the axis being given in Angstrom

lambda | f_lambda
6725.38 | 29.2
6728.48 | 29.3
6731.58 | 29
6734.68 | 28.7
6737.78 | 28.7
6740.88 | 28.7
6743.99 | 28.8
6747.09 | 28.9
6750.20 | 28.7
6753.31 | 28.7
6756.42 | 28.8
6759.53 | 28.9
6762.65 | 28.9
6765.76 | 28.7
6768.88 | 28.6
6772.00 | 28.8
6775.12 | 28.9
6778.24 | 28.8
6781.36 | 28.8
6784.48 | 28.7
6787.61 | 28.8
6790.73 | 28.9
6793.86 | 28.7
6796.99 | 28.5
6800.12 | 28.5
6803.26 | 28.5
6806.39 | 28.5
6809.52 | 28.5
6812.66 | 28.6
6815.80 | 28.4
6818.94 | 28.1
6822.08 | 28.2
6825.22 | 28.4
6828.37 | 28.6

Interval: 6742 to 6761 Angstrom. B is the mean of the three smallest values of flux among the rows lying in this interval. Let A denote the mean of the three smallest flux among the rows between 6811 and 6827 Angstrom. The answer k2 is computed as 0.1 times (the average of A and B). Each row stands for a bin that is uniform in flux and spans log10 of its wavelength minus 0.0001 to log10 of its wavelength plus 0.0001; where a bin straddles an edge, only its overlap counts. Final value 2.85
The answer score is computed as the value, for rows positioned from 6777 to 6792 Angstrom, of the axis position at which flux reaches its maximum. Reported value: 6790.73 Angstrom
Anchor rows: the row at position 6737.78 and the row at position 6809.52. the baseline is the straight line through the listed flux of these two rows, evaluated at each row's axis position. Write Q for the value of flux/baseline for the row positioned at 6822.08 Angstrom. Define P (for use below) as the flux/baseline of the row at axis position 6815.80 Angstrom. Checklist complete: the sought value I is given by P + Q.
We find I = 1.99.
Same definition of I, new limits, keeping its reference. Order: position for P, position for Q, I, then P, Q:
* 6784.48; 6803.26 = 2.00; 1.00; 1.00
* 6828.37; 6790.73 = 2.02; 1.01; 1.01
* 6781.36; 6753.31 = 2.01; 1.01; 1.00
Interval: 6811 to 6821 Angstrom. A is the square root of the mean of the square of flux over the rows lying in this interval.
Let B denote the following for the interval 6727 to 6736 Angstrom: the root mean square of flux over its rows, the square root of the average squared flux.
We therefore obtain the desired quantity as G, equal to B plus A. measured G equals 57.4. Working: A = 28.4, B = 29.0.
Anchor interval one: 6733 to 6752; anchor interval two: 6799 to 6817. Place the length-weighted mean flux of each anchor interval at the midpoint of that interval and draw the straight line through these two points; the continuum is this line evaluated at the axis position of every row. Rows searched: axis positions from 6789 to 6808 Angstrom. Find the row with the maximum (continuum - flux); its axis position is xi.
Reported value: 6796.99 Angstrom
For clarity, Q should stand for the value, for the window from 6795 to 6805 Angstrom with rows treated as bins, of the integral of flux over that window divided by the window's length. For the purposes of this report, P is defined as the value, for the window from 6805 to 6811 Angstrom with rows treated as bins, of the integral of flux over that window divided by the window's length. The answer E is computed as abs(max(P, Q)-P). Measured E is 0.00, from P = 28.5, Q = 28.5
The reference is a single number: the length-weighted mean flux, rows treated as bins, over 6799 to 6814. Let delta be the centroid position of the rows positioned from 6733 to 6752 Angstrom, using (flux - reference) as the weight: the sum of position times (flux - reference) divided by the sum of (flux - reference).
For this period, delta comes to 6743.2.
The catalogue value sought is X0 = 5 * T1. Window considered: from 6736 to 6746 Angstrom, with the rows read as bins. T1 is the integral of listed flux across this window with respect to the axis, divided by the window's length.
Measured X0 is 144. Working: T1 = 28.76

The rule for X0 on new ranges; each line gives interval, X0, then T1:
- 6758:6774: 144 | 28.77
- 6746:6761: 144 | 28.80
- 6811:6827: 142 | 28.33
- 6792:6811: 143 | 28.54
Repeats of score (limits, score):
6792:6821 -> 6793.86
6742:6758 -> 6747.09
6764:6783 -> 6775.12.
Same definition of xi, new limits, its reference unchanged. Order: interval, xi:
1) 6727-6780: 6734.68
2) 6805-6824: 6818.94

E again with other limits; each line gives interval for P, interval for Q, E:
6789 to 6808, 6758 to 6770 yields 0.16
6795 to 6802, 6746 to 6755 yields 0.27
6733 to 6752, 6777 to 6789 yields 0.02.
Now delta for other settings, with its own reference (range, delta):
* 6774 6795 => 6783.9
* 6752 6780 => 6766.0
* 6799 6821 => 6817.6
